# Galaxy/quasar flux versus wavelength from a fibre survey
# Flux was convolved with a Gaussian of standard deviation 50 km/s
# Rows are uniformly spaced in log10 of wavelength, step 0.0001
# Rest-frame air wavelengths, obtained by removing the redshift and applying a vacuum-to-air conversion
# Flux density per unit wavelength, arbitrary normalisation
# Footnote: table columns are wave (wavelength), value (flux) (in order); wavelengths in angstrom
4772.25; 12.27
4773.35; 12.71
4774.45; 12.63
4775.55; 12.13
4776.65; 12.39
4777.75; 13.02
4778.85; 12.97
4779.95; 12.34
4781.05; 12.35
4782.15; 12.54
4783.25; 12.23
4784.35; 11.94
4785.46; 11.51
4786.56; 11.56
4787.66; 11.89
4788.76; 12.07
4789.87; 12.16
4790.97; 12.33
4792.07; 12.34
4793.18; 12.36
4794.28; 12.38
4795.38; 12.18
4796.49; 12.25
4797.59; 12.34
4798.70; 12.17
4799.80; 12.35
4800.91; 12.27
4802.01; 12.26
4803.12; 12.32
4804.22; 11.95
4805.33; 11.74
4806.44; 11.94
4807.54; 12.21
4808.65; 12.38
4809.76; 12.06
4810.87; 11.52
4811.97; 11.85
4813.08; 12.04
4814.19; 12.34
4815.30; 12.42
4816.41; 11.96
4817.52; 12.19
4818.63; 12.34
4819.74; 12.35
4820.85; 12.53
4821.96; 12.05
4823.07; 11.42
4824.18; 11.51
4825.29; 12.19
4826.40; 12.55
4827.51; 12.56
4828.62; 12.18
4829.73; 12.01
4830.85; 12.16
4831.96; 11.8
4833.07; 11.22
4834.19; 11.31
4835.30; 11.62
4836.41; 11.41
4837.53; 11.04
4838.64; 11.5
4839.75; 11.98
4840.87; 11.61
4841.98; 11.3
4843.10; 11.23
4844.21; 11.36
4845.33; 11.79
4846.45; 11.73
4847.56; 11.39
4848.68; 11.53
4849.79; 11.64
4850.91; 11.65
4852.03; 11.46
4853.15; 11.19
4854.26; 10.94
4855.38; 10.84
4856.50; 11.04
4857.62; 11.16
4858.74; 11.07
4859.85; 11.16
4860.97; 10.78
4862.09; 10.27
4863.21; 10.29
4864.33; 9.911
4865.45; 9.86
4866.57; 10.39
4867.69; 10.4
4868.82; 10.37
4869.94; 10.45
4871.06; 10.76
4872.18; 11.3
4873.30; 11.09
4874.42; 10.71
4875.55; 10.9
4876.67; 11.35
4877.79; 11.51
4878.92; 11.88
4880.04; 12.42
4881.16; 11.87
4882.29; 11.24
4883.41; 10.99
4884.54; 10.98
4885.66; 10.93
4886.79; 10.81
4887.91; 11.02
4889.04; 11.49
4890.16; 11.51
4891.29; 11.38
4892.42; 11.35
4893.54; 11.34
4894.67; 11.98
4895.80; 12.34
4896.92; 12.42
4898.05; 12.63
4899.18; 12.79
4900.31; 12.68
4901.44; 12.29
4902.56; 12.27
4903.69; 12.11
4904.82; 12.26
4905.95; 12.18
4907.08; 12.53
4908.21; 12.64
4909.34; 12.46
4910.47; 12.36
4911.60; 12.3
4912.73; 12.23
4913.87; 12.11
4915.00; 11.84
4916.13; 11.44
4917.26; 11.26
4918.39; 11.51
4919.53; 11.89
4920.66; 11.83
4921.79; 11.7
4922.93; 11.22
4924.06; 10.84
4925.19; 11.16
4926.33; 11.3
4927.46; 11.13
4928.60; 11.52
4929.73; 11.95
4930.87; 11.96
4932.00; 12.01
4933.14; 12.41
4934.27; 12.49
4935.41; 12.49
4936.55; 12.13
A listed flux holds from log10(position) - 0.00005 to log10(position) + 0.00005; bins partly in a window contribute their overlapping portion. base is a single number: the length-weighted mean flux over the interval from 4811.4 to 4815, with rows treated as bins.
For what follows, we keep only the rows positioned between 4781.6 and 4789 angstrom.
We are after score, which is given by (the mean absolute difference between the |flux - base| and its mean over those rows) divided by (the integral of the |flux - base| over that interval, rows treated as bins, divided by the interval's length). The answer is 0.61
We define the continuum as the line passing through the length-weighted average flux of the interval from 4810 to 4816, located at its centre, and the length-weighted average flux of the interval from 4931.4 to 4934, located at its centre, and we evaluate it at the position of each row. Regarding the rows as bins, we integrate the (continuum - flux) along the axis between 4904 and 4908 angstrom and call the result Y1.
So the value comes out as -0.47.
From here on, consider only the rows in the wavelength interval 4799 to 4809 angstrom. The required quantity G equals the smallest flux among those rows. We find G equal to 11.74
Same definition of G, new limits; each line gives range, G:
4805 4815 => 11.52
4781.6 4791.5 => 11.51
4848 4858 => 10.84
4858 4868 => 9.86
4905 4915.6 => 11.84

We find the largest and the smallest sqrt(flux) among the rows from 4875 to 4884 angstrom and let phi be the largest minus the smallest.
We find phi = 0.22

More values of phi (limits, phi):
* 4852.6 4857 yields 0.05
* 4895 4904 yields 0.10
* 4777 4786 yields 0.22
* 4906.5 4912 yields 0.05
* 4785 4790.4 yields 0.09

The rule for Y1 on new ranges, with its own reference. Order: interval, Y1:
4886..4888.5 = 3.14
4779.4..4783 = -1.54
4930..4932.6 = 0.74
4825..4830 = -1.29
